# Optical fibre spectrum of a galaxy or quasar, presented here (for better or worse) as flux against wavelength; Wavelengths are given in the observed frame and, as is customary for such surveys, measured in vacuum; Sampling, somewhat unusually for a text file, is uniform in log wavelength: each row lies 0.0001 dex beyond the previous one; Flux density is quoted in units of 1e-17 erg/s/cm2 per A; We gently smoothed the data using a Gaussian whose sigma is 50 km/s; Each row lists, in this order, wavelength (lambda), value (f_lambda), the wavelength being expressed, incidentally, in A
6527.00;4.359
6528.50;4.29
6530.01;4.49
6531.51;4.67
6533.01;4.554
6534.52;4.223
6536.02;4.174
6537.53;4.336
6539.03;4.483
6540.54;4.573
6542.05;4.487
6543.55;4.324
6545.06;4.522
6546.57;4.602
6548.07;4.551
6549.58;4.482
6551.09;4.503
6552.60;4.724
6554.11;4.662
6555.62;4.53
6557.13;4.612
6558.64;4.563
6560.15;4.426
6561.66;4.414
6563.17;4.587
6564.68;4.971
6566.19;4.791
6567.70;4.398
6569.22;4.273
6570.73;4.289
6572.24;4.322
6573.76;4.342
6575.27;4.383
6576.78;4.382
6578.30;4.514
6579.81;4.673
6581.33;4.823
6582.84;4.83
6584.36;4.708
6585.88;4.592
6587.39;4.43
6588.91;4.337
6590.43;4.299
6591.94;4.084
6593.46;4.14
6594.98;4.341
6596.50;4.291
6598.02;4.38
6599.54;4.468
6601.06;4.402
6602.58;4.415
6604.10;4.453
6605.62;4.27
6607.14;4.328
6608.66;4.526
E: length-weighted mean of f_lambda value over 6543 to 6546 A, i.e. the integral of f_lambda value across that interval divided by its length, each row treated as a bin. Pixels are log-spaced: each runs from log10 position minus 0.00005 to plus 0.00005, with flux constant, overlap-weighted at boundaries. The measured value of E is 4.43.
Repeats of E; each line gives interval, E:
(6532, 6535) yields 4.43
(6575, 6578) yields 4.40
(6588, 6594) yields 4.22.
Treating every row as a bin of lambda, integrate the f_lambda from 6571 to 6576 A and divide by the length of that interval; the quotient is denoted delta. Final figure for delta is 4.34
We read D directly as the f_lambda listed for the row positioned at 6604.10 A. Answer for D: 4.453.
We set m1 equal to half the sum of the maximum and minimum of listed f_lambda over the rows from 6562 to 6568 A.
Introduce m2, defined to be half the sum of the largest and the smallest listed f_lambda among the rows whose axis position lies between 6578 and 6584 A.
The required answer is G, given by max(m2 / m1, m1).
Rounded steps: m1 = 4.68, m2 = 4.67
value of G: 4.68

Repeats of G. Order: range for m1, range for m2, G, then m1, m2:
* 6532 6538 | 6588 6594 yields 4.36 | 4.36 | 4.21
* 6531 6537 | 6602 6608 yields 4.42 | 4.42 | 4.36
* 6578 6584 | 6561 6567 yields 4.67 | 4.67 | 4.69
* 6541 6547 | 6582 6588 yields 4.46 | 4.46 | 4.63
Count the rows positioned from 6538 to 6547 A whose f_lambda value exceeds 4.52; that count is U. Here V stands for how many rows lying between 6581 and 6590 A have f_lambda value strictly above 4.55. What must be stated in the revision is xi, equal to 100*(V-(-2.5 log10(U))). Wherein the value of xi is 519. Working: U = 3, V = 4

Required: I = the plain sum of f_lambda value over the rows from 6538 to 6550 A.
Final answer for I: 36.0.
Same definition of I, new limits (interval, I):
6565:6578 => 35.2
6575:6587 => 36.9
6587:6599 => 34.3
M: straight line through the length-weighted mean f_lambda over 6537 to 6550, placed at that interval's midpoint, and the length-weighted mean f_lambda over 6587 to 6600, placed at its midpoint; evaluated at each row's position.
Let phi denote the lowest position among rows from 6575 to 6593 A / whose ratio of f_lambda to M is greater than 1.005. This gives 6578.30 A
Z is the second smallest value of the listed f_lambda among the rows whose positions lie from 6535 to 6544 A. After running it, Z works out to 4.324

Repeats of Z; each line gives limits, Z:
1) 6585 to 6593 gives 4.299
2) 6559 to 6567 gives 4.426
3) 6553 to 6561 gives 4.53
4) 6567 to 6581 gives 4.289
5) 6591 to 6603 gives 4.14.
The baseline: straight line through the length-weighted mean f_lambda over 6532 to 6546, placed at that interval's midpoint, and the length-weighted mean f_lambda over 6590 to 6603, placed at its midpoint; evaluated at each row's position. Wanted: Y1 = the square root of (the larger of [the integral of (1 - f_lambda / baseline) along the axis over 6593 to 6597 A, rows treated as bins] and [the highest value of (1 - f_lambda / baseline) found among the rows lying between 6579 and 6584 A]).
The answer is 0.22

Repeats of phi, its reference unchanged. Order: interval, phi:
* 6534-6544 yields 6540.54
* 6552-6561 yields 6552.60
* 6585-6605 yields 6585.88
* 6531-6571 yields 6531.51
